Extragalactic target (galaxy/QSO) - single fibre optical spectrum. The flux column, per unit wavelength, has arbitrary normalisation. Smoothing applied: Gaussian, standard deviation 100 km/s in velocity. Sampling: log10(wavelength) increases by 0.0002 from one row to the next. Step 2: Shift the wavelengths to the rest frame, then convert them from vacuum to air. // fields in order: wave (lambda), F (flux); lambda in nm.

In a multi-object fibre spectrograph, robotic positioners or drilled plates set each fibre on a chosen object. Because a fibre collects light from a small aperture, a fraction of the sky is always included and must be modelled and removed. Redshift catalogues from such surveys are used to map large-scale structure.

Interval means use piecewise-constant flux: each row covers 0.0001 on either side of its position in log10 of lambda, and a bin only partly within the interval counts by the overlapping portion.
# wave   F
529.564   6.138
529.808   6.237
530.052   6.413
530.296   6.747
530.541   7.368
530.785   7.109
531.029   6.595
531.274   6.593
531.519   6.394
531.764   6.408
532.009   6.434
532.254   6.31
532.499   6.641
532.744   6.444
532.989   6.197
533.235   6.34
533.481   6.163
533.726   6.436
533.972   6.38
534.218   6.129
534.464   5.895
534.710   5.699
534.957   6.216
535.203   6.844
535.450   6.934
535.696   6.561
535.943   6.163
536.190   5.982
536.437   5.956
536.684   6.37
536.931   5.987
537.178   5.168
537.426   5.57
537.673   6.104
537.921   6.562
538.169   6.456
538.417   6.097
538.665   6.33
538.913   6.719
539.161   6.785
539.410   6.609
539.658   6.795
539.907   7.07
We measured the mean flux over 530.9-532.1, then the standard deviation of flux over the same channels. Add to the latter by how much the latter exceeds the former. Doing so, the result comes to -6.3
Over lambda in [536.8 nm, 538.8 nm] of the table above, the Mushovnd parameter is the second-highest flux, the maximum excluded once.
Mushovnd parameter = 6.456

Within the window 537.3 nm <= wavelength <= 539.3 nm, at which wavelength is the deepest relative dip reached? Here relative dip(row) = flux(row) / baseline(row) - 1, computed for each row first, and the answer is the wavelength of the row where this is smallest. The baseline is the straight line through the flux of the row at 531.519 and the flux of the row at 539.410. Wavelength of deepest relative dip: 537.426 nm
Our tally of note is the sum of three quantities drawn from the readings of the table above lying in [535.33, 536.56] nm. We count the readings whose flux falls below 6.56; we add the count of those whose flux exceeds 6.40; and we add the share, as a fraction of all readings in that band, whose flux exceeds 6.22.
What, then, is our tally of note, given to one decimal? 5.4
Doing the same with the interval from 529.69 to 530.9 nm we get 7.0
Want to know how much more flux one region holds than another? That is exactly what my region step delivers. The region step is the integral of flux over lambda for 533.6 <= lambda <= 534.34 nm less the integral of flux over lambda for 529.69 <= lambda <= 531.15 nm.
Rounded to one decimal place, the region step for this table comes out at -5.2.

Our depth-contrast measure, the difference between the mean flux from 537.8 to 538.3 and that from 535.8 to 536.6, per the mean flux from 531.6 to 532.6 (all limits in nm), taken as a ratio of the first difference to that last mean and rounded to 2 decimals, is 0.07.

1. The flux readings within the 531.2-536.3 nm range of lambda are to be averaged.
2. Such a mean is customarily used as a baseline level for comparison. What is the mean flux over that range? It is 6.34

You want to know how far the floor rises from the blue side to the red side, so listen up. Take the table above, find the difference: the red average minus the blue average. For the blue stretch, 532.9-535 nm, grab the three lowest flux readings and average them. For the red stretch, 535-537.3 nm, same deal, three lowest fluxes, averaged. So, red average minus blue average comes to -0.2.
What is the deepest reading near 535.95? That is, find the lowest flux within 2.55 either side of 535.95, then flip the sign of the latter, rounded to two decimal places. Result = -5.17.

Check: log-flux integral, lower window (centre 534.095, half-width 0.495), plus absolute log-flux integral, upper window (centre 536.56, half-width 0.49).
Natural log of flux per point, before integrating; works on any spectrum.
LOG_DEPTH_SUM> 3.58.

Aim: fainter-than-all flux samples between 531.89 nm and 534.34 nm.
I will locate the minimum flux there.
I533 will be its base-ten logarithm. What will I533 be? 0.79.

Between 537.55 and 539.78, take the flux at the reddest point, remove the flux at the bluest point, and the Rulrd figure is 0.69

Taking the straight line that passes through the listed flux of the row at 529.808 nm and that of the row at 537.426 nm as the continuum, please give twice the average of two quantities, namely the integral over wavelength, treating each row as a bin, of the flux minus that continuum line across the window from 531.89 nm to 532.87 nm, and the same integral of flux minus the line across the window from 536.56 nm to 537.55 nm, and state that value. 0.61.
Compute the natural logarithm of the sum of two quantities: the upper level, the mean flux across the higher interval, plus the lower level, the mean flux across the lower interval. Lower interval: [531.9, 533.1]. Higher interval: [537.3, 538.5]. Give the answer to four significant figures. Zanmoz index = 2.531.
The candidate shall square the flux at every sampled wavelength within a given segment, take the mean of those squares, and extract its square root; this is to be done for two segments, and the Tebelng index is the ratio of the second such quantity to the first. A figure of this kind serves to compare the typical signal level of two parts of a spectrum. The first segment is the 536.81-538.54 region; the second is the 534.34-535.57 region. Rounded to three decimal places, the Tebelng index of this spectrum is 1.055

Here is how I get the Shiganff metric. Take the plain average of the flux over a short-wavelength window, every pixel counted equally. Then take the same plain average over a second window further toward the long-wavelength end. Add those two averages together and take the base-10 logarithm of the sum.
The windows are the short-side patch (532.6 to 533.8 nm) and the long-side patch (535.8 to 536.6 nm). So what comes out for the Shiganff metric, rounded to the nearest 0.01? 1.09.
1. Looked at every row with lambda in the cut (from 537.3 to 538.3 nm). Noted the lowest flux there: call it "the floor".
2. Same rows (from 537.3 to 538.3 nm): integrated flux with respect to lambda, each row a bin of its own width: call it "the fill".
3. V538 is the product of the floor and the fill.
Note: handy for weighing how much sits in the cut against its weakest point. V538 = 34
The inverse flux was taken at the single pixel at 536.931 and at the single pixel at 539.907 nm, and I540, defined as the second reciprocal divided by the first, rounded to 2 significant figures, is 0.85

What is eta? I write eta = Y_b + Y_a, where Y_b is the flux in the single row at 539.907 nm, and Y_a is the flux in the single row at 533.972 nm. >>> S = 13.45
